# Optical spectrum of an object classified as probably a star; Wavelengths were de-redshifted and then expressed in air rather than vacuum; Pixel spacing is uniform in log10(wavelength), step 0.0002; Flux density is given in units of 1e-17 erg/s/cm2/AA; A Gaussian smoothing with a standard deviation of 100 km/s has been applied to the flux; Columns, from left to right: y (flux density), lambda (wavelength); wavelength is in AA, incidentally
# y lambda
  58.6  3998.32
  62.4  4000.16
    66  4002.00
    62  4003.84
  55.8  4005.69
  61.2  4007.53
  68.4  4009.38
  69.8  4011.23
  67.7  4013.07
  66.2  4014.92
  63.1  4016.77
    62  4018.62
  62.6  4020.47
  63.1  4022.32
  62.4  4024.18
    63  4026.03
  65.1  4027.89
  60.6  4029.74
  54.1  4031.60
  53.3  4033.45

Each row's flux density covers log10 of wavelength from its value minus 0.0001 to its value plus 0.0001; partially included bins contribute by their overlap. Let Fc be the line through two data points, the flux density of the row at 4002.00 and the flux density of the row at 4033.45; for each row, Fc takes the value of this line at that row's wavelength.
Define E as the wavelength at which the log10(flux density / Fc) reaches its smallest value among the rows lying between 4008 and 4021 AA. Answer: 4018.62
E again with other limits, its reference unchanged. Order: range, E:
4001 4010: 4005.69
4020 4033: 4031.60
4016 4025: 4018.62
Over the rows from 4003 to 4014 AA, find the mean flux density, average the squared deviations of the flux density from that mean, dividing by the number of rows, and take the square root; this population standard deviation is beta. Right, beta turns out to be 4.9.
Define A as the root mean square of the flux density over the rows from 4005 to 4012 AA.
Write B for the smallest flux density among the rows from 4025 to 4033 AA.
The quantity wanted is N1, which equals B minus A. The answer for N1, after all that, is -10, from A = 64.1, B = 54.1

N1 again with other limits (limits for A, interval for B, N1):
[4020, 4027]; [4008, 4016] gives 3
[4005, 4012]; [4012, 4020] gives -2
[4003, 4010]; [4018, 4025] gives 0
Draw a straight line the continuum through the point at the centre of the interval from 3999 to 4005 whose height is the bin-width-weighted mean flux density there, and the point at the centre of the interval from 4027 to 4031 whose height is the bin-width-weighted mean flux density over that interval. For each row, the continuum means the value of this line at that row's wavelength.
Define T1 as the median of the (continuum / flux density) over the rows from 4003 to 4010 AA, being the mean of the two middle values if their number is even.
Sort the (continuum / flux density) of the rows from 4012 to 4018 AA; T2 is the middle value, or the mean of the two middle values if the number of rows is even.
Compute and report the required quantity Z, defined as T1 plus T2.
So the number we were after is 1.97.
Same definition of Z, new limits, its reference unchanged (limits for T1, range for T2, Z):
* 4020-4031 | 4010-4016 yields 1.92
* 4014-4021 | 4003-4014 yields 1.96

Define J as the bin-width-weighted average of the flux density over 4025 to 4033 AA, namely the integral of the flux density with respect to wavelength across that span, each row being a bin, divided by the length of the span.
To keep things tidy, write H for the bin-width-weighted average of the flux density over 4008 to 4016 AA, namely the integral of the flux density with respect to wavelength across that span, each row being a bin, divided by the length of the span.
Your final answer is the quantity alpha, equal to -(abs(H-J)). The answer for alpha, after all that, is -7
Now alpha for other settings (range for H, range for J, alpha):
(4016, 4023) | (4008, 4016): -5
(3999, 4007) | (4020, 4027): -1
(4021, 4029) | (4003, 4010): -2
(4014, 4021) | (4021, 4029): 0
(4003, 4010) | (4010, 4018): -5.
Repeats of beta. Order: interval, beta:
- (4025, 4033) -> 4.1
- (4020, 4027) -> 0.3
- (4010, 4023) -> 2.8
